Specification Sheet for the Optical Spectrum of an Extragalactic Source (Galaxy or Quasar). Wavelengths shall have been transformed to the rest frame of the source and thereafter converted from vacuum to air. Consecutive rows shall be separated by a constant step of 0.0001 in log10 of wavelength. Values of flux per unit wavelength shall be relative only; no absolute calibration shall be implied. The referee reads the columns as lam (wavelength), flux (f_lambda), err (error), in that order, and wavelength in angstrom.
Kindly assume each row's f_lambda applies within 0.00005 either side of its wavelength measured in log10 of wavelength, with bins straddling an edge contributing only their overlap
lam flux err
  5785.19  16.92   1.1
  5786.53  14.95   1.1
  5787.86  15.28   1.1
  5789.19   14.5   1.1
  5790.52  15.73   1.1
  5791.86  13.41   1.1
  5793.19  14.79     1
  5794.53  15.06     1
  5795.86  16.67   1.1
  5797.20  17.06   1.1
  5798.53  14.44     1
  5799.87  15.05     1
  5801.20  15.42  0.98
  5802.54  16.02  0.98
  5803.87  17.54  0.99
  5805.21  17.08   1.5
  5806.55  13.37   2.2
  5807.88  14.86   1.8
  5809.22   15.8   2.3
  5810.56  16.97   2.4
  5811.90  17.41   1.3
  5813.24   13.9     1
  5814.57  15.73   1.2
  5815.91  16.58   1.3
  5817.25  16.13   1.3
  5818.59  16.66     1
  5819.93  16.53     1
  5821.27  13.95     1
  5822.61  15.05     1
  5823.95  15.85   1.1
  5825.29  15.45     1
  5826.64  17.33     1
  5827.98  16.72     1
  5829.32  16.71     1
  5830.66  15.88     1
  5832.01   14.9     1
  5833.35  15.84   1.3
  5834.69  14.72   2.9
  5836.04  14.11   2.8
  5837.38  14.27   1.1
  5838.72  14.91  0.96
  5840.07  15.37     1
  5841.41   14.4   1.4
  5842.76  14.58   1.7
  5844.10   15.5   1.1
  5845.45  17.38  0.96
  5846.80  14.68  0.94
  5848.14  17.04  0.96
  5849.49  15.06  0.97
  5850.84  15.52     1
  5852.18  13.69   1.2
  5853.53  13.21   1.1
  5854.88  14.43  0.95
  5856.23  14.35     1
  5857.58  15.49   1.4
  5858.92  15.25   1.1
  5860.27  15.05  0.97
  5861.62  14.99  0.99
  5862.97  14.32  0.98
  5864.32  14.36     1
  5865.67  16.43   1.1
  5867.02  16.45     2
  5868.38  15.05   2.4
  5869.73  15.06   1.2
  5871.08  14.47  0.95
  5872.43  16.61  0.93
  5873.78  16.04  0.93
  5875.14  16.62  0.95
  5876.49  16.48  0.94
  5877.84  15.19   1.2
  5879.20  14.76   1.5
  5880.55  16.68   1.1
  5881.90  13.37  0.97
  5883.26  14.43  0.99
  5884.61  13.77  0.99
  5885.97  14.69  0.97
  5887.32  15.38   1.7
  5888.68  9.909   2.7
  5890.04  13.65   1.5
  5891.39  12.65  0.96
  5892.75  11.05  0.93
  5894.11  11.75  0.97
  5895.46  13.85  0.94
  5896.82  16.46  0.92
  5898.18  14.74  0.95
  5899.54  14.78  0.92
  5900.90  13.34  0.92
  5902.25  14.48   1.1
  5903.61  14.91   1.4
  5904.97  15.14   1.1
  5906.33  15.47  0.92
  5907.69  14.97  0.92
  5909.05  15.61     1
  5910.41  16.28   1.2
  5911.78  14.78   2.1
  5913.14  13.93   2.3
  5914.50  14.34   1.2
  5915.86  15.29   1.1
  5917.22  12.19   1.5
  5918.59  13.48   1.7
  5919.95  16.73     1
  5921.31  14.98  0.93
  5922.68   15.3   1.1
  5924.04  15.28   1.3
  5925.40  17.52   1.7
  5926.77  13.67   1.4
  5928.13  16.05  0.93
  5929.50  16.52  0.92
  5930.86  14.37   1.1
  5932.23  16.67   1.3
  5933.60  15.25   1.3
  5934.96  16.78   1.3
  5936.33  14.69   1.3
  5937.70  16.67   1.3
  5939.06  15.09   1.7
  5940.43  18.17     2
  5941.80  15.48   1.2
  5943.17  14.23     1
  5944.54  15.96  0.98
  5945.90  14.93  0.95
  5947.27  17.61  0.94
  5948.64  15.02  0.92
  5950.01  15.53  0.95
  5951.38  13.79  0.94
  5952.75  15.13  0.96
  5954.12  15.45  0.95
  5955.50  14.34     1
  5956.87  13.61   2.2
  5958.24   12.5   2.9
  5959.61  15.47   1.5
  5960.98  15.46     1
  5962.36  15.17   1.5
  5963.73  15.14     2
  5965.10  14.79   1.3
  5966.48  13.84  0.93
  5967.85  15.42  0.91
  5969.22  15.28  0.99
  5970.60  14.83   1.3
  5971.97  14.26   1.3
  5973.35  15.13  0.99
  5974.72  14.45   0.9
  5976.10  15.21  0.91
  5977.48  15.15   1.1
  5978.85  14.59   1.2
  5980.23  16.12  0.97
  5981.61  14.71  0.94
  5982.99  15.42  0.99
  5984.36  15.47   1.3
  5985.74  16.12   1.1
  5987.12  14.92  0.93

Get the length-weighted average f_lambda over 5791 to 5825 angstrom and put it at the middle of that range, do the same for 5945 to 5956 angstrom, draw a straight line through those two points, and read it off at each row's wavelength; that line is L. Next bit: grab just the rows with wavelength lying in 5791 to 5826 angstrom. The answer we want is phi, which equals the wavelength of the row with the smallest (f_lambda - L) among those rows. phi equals 5791.86 angstrom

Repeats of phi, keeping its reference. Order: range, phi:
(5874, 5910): 5888.68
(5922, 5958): 5926.77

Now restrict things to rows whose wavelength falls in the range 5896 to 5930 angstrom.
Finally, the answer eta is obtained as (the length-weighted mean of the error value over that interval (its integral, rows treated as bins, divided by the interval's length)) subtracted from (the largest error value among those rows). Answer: 1.08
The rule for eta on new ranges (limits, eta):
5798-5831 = 1.14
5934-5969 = 1.60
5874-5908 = 1.56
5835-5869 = 1.54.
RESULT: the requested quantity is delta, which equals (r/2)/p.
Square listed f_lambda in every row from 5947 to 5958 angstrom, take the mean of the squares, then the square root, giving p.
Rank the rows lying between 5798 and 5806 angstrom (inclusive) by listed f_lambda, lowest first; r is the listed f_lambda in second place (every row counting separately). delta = 0.498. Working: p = 15.1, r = 15.05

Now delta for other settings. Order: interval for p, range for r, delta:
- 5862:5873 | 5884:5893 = 0.359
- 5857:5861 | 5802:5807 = 0.525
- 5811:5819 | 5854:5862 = 0.448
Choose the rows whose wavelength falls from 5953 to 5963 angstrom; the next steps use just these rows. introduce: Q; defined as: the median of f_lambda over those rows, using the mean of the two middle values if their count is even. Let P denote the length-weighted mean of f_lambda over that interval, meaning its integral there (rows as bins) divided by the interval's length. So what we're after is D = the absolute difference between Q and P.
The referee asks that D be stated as 0.6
